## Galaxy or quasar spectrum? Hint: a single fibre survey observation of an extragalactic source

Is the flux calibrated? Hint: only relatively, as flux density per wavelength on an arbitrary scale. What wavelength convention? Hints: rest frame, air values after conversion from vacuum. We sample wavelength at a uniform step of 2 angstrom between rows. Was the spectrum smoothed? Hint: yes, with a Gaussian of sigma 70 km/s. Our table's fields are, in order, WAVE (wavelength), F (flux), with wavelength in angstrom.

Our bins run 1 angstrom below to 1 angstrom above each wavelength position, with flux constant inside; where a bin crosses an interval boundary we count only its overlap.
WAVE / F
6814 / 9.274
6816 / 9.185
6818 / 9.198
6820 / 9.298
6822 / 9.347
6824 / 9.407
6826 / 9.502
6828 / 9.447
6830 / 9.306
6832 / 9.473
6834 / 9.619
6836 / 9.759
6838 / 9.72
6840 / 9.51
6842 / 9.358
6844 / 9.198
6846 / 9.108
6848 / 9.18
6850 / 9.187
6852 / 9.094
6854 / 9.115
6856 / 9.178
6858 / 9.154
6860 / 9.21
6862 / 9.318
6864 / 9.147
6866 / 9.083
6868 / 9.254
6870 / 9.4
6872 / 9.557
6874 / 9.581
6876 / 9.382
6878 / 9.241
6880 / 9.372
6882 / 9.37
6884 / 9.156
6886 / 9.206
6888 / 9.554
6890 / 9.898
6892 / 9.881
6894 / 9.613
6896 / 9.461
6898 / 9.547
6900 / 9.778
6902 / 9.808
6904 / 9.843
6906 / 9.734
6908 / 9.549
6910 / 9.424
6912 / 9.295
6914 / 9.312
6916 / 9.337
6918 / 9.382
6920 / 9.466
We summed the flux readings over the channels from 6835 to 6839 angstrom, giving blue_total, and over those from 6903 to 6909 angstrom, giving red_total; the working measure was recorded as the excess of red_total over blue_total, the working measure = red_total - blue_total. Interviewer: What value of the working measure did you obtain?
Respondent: 10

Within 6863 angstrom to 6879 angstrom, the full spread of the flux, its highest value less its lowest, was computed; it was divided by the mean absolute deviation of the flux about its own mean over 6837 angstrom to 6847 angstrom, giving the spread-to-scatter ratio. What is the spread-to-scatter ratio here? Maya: 2.6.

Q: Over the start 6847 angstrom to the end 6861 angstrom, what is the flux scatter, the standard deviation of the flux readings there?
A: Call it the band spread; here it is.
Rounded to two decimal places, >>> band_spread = 0.04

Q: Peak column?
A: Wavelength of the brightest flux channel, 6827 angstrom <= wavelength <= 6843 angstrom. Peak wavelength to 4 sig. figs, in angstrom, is 6836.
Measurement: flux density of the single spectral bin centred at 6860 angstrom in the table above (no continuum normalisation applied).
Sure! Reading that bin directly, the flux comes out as 9.21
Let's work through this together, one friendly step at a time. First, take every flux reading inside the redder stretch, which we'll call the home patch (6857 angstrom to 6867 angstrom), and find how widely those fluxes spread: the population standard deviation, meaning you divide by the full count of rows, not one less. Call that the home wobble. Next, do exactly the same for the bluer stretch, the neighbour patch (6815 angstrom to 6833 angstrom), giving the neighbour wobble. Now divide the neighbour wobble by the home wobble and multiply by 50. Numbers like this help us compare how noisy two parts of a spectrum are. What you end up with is 69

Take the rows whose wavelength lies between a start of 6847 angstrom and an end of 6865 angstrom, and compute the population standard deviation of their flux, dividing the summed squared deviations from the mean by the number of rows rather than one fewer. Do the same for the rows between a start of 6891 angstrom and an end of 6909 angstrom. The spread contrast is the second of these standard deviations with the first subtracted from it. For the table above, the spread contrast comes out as 0.08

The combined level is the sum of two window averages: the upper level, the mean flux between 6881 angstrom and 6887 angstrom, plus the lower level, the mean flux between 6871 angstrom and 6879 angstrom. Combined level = 18.7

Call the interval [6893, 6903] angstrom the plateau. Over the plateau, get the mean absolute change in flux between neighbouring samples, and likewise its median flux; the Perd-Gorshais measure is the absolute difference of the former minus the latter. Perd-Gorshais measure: 9.49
